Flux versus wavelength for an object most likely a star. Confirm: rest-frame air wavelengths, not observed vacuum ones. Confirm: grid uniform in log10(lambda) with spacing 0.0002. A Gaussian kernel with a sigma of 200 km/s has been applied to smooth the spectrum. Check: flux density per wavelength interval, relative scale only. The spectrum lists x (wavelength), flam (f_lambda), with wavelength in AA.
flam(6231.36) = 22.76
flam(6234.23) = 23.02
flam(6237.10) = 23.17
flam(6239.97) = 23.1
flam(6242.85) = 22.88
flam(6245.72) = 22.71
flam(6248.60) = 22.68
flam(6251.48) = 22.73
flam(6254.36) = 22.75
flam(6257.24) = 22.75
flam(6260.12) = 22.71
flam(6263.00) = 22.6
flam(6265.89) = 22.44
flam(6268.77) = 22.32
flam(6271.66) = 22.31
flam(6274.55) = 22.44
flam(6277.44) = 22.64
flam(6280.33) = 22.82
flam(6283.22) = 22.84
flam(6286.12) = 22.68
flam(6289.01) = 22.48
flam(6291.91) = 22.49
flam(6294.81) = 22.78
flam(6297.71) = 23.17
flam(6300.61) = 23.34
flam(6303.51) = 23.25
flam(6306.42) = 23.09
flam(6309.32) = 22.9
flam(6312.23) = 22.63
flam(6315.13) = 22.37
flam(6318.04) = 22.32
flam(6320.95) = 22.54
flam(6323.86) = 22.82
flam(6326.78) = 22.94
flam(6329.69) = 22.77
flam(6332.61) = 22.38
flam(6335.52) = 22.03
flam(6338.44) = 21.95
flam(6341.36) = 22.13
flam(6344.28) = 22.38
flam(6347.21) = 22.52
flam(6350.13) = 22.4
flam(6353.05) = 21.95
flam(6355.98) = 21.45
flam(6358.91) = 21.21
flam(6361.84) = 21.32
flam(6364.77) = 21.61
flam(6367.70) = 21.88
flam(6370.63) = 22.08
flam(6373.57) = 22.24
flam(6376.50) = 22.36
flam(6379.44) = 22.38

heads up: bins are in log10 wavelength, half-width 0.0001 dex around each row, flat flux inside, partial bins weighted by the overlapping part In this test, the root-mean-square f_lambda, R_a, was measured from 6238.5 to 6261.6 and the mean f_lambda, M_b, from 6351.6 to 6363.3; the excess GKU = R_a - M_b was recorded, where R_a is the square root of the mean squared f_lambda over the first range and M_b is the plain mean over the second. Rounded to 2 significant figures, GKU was 1.3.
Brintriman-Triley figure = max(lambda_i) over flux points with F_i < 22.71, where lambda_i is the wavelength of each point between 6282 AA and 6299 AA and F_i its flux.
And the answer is 6291.91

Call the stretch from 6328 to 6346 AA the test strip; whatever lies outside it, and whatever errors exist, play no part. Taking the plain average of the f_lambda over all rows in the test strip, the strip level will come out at 22.3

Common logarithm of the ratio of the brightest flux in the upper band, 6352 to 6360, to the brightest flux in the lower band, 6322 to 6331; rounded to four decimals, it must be -0.0192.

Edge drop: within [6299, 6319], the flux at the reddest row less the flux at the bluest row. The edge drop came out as -1.0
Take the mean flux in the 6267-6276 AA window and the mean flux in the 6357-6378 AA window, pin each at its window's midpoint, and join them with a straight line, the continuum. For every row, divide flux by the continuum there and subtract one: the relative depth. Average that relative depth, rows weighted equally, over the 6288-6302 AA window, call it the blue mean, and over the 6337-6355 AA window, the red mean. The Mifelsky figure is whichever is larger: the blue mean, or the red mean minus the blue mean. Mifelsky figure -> 0.028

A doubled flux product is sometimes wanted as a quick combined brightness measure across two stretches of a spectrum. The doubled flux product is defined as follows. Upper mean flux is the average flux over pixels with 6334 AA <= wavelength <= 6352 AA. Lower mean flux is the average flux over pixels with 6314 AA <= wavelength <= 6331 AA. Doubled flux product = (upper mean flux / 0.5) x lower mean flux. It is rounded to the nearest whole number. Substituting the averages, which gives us 1006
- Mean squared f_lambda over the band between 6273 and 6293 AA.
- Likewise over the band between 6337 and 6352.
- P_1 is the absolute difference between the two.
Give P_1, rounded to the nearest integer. 16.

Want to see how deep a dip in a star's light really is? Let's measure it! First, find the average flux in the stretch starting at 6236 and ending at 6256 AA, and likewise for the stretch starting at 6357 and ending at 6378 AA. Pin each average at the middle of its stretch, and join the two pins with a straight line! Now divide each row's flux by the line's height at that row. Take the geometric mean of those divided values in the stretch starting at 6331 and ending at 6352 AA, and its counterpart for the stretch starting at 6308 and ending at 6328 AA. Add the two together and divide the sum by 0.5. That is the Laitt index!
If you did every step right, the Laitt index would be 4.06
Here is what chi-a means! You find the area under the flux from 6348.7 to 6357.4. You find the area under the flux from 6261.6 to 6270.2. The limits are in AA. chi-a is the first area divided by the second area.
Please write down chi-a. 0.99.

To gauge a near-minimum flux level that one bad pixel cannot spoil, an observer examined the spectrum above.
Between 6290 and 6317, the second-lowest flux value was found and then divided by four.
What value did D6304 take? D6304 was 5.62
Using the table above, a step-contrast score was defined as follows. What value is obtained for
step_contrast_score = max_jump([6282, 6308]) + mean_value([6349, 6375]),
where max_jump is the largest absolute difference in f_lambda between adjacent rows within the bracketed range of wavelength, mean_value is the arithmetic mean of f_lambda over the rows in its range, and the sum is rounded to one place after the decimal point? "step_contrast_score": 22.2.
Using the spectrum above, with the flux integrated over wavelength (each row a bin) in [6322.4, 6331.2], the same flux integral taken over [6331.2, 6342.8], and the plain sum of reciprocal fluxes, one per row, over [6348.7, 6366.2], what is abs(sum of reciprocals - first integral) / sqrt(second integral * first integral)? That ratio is 0.88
